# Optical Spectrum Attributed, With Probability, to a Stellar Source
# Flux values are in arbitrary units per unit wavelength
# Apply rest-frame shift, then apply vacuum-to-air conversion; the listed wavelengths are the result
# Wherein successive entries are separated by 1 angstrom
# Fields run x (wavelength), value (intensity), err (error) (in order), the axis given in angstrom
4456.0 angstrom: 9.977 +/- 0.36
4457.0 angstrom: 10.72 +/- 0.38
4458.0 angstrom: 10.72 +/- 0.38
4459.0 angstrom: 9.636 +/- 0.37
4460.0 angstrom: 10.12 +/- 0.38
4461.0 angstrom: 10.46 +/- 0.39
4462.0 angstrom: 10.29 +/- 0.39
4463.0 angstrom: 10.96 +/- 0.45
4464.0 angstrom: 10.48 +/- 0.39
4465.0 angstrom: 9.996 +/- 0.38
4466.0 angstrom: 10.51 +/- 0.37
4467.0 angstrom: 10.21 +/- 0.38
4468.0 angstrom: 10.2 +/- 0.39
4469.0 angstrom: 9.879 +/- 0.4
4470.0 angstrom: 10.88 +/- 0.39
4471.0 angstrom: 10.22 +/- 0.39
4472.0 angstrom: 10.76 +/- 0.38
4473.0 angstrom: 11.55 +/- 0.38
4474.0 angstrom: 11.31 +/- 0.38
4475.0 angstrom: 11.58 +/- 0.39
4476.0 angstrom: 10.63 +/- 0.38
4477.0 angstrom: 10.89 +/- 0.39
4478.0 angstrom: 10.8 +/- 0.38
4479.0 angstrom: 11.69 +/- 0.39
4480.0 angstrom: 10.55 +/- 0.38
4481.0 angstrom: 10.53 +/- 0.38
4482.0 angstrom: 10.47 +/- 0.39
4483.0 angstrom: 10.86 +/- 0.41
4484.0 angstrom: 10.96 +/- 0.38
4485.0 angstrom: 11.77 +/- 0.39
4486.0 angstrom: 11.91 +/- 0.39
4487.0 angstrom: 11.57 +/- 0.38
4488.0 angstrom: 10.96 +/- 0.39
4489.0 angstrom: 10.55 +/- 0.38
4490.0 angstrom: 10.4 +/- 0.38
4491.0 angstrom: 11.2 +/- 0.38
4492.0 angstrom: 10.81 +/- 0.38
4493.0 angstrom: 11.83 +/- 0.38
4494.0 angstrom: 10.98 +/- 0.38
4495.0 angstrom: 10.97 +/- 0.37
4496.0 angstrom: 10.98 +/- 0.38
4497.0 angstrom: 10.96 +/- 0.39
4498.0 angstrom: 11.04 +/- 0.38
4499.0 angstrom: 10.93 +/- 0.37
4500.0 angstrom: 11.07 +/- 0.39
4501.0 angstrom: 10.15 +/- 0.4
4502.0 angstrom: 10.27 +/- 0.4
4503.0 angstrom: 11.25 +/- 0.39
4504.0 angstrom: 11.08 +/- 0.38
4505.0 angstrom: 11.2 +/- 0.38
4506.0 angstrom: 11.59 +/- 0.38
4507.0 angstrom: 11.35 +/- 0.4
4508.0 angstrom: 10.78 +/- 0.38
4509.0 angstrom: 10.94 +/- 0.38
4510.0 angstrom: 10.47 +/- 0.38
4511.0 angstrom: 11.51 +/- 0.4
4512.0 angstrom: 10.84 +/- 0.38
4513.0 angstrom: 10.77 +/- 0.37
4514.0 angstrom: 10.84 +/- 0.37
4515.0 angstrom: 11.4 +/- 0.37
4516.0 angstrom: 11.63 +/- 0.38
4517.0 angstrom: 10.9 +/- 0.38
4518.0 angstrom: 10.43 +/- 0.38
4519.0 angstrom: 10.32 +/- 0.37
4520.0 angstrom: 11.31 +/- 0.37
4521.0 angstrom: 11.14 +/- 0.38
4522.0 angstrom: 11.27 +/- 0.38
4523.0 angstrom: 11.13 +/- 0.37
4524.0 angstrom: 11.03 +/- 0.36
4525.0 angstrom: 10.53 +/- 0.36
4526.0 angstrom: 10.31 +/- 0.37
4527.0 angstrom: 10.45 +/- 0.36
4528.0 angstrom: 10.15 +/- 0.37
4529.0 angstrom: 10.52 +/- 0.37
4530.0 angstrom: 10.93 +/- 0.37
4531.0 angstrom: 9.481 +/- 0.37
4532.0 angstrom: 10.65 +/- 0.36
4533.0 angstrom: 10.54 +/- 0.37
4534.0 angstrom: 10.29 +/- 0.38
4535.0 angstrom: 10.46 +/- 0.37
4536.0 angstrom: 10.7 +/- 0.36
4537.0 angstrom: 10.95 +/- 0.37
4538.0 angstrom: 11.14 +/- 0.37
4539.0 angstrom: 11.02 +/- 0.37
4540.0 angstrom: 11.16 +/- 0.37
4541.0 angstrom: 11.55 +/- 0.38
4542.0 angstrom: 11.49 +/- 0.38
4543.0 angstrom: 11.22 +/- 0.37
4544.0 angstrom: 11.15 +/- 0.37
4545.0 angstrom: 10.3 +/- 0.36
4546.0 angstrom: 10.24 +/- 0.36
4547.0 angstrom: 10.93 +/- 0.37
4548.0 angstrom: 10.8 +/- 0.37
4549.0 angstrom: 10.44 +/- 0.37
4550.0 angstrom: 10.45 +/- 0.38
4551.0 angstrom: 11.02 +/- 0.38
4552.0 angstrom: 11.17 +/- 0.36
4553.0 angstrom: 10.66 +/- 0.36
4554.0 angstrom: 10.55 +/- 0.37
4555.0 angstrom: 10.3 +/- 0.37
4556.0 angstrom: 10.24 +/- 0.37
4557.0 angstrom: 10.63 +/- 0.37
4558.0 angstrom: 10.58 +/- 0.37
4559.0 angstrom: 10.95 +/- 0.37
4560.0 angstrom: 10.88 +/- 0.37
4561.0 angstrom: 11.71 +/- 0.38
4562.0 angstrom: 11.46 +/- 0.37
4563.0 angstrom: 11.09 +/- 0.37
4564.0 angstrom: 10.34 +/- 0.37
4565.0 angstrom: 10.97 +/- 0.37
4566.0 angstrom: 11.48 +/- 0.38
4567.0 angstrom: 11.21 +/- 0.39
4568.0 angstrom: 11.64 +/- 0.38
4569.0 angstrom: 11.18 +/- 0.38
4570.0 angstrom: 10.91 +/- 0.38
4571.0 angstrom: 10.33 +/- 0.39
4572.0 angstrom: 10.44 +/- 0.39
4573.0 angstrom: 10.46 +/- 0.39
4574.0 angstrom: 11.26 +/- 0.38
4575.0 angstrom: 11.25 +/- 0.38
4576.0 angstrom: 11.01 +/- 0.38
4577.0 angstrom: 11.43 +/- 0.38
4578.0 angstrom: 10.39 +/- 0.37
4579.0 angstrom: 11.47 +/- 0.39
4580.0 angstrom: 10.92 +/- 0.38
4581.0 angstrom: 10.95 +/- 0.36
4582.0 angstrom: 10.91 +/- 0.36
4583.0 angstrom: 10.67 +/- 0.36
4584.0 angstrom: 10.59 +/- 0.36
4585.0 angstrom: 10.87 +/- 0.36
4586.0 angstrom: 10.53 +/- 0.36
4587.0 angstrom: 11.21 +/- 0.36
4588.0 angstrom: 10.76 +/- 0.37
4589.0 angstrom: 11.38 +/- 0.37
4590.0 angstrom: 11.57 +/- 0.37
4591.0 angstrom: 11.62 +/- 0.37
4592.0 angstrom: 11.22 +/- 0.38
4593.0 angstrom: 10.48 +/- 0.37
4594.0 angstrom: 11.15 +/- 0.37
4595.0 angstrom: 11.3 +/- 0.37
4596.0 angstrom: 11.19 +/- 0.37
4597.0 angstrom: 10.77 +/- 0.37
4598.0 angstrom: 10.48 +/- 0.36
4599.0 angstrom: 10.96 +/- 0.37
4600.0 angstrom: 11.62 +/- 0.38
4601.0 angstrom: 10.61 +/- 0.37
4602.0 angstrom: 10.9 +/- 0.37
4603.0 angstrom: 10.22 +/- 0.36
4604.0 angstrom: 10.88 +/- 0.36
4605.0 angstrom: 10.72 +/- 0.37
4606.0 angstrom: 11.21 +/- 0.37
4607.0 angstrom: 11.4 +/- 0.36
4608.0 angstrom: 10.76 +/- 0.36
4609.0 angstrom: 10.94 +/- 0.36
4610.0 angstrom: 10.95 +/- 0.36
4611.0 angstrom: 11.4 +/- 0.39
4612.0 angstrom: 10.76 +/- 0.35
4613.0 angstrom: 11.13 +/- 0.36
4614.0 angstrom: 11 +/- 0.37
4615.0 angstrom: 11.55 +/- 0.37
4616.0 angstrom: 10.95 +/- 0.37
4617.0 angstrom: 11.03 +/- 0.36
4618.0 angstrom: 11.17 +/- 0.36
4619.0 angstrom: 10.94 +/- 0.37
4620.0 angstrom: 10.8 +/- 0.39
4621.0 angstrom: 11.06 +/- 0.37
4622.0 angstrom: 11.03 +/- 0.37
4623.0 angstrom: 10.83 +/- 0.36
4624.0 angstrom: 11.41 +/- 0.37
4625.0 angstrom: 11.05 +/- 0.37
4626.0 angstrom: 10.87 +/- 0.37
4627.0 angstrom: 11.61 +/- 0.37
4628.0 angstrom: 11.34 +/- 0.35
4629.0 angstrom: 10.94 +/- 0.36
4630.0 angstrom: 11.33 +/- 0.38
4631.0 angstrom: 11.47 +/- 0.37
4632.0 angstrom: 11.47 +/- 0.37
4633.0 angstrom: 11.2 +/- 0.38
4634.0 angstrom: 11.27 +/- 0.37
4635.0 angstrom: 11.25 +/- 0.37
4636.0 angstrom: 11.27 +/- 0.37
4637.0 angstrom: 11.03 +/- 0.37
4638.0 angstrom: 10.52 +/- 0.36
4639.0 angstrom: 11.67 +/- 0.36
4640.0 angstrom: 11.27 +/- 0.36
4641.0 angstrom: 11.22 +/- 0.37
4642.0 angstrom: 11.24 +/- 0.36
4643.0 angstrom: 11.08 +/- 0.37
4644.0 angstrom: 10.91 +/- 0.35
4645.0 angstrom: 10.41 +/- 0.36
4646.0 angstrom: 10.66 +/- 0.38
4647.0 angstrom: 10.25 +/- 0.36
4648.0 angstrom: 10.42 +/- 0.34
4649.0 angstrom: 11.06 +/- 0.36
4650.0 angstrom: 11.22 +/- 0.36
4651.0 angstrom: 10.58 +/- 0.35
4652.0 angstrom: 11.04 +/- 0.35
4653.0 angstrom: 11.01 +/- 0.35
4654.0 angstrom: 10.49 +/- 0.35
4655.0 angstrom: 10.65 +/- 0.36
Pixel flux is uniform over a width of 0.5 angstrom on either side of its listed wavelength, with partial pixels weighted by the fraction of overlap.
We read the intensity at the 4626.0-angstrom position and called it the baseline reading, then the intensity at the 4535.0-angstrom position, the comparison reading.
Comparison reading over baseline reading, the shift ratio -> 0.96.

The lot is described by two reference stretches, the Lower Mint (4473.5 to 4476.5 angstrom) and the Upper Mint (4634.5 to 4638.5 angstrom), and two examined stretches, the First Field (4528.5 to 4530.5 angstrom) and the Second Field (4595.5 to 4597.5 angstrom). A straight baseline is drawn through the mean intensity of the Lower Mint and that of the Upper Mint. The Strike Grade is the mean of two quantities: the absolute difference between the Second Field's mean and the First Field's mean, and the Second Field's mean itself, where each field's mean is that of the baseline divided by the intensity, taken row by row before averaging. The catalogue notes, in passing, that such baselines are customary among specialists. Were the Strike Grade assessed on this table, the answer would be 0.519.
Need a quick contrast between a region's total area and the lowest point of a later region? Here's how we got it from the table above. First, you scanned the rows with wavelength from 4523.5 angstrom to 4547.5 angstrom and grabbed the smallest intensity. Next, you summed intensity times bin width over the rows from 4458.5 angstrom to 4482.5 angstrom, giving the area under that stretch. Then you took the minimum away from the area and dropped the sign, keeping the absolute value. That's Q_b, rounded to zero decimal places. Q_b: 245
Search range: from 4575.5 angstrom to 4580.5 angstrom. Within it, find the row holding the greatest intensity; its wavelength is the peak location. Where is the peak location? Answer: 4579.0 angstrom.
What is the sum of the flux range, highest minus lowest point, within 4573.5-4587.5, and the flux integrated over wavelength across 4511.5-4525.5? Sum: 155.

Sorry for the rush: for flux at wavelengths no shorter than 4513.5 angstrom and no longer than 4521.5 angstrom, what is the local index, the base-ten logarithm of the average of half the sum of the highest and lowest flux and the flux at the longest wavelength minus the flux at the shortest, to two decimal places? 0.75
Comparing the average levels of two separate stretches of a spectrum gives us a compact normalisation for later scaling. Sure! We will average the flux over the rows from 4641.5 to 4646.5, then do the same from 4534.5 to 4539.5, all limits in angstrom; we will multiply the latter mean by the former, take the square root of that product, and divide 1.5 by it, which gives 0.138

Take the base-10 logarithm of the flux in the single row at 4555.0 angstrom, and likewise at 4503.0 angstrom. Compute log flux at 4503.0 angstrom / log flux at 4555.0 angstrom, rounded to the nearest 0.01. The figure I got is 1.04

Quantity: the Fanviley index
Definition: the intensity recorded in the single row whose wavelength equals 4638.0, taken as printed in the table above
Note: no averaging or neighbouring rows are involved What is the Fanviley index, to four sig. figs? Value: 10.52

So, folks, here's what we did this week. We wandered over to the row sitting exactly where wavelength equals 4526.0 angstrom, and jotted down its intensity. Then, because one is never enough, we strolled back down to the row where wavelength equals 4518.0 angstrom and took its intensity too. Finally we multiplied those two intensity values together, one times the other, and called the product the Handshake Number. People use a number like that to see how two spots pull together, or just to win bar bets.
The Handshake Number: 108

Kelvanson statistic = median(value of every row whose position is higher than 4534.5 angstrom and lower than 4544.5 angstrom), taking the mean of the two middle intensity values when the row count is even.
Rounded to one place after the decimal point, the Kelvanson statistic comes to 11.1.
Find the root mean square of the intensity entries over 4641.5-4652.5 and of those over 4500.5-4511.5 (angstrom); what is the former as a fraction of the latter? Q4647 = 0.985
